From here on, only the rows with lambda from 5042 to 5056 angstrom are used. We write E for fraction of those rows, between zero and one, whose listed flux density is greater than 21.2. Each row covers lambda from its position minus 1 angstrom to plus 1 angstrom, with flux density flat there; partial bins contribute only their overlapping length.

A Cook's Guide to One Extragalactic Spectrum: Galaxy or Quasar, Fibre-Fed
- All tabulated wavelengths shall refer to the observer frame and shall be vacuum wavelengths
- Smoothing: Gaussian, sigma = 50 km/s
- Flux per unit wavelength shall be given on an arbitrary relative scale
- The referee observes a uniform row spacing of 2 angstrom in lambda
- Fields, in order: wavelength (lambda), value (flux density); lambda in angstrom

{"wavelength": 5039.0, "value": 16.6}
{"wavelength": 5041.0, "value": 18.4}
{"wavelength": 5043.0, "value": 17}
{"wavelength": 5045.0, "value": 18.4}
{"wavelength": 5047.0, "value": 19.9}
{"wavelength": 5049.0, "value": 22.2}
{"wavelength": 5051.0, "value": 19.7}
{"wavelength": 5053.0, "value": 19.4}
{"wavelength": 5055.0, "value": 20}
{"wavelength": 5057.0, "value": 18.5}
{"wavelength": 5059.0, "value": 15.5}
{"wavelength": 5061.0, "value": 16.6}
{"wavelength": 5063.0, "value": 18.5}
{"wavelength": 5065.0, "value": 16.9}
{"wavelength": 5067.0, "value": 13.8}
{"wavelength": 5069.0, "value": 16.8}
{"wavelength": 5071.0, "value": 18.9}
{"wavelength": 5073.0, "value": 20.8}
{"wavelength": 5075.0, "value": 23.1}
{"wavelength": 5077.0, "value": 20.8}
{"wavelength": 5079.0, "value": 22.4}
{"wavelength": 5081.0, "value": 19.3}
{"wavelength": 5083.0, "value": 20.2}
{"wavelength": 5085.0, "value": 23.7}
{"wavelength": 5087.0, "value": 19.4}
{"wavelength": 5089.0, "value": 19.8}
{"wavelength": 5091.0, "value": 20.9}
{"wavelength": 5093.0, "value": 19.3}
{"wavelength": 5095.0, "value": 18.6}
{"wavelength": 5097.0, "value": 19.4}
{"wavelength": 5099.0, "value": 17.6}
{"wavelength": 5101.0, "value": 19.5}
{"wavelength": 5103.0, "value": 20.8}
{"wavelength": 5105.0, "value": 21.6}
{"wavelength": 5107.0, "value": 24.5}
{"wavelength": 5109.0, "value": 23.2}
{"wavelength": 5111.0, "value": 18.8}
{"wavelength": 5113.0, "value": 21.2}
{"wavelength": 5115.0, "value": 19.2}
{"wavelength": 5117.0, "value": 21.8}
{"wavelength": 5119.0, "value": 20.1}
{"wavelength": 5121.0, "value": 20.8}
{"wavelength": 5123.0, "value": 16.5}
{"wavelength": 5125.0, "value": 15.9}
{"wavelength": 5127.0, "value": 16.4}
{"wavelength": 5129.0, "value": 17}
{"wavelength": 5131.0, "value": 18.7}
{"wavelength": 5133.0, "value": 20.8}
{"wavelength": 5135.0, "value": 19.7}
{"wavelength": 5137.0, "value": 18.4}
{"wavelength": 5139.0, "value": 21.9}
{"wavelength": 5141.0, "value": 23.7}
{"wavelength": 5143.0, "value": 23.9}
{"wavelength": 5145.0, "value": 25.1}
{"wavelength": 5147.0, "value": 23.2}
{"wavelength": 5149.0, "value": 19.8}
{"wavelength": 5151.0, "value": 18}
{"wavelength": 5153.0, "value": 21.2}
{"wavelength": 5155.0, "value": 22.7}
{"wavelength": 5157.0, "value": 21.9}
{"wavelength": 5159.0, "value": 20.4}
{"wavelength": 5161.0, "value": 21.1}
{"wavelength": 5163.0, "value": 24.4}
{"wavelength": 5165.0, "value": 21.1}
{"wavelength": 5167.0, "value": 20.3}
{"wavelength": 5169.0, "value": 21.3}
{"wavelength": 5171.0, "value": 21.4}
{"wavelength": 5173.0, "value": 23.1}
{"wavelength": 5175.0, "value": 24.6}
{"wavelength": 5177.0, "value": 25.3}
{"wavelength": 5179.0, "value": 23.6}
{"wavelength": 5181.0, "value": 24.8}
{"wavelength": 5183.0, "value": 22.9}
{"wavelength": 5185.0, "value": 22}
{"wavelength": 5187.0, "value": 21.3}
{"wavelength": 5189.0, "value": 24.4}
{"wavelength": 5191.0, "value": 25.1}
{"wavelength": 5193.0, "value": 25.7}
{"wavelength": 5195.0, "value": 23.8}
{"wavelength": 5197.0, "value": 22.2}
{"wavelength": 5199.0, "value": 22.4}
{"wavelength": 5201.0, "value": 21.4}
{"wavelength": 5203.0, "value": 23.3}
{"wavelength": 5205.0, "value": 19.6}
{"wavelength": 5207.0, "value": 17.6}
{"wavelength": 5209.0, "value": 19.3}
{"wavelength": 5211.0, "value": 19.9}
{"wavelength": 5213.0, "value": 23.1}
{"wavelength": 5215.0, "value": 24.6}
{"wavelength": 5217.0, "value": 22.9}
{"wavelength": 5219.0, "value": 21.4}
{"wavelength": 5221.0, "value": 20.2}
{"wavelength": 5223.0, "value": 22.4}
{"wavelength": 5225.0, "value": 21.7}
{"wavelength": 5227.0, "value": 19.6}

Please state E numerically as 0.1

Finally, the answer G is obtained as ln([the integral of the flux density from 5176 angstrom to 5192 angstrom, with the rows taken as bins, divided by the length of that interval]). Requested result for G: 3.16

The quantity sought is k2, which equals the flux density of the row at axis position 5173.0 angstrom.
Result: 23.1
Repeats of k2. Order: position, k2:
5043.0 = 17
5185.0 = 22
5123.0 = 16.5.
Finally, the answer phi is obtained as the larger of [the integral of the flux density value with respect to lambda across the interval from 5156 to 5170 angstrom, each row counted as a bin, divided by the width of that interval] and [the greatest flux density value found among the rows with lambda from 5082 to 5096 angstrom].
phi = 23.7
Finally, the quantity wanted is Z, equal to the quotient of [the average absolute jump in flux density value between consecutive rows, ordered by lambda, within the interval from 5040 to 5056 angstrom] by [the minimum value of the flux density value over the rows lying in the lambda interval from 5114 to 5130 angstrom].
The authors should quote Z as 0.090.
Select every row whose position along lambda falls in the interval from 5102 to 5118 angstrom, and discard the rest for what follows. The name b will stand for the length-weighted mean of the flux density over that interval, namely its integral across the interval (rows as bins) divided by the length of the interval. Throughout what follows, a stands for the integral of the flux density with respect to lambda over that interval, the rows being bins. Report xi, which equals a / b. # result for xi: 16.0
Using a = 342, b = 21.4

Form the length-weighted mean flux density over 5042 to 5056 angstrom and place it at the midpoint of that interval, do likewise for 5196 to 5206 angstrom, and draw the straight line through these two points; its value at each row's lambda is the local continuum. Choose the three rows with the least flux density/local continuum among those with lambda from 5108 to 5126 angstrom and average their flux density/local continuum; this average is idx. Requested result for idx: 0.830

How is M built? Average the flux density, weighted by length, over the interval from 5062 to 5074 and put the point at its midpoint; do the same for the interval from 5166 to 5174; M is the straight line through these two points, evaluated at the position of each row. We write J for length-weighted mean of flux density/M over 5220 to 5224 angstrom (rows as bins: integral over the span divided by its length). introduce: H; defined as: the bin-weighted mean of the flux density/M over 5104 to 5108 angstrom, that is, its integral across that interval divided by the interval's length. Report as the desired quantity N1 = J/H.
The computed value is 0.75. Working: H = 1.21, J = 0.91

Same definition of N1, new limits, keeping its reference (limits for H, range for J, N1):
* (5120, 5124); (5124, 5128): 0.86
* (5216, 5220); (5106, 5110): 1.31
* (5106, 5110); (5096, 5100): 0.79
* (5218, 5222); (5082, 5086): 1.36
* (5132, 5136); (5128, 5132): 0.89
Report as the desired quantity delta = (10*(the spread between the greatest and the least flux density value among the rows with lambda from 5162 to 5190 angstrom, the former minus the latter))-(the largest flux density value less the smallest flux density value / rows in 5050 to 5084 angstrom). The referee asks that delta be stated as 41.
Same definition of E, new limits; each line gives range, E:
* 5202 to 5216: 0.4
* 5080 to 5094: 0.1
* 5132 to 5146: 0.6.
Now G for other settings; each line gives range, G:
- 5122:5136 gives 2.88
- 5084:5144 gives 3.00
